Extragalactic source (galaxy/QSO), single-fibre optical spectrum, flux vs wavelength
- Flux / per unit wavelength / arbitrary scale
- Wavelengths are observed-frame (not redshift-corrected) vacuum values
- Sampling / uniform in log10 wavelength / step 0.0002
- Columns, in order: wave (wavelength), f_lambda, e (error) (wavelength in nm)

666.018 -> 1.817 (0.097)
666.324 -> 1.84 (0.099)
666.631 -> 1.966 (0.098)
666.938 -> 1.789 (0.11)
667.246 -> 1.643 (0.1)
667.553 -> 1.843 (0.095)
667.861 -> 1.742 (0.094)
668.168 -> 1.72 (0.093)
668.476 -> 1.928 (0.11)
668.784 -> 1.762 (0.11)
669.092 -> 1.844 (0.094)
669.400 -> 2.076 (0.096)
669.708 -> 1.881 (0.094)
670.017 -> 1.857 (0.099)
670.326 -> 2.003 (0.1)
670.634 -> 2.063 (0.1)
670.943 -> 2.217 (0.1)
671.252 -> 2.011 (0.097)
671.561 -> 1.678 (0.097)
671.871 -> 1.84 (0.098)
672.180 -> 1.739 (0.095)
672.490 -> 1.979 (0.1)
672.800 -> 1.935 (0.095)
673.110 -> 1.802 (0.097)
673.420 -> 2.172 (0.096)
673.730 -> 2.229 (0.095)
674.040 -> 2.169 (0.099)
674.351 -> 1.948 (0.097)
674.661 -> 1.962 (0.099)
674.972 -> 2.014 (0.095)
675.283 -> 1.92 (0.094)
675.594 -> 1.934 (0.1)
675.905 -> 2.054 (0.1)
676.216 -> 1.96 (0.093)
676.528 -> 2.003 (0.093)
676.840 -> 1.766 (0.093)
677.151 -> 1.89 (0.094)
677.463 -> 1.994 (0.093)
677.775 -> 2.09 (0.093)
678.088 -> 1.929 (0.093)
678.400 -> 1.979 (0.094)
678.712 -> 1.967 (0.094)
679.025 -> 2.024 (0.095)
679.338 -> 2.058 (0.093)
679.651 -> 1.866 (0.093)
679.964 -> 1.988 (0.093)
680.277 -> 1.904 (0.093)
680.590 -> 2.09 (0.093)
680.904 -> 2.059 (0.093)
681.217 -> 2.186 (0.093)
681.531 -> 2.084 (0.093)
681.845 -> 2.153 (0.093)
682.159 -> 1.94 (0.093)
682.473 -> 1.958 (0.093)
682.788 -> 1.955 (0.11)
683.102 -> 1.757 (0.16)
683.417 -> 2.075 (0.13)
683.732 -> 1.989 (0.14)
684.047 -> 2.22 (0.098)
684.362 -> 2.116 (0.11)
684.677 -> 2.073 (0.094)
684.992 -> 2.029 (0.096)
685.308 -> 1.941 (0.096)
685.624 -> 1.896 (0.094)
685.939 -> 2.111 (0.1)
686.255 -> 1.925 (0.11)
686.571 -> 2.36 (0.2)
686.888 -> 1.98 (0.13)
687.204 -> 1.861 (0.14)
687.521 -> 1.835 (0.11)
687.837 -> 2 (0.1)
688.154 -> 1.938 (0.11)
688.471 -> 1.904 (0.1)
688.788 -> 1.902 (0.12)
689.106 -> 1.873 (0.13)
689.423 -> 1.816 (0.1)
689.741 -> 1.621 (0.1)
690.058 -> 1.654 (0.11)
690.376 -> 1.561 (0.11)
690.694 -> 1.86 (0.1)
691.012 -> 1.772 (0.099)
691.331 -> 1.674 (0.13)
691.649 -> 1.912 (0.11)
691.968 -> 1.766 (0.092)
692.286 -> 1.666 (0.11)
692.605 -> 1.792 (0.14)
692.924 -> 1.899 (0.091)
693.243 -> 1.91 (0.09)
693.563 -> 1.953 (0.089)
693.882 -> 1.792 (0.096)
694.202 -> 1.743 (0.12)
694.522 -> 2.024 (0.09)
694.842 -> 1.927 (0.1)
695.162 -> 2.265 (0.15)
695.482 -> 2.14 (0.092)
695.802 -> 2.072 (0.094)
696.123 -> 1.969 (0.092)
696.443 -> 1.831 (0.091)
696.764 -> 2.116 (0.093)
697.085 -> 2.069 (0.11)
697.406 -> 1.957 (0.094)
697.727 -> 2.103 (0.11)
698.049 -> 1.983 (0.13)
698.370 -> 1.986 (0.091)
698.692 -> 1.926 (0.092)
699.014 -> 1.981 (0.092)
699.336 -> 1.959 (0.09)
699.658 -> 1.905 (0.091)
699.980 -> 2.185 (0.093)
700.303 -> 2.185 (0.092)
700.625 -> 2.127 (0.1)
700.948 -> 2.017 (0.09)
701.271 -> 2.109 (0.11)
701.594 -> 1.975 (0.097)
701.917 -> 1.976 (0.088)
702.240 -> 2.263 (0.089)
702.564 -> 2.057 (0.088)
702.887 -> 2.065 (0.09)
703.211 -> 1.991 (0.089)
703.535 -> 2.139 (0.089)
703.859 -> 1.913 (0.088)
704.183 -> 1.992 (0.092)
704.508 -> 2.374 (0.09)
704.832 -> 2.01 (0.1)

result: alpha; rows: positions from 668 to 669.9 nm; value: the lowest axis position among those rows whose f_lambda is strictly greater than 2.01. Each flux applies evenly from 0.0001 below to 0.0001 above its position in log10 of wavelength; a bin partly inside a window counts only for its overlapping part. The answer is 669.400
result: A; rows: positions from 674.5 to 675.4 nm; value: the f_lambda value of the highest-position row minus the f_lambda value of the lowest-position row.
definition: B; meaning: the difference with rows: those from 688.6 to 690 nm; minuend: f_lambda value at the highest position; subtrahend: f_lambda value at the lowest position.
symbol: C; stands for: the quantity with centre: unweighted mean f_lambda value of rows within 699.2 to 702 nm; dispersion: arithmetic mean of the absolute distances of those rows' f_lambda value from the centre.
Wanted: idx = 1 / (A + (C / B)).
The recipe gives -2.7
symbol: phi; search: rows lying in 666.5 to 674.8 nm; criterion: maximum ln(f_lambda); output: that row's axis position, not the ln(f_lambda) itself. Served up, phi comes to 673.730 nm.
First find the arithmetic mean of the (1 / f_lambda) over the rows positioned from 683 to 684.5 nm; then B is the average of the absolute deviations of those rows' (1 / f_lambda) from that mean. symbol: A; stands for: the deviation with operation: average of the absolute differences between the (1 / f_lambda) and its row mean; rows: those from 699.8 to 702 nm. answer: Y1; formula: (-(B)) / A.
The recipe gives -1.8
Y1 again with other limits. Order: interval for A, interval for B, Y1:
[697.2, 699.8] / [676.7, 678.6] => -2.2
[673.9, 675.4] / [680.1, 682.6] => -1.2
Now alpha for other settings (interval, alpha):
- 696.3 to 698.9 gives 696.764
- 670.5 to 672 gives 670.634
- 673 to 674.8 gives 673.420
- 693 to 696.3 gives 694.522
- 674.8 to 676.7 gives 674.972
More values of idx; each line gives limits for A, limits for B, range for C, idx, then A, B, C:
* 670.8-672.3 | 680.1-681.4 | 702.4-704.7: -8.9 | -0.48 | 0.28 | 0.10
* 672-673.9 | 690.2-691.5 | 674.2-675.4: 1.4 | 0.49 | 0.11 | 0.03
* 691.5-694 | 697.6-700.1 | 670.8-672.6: 0.6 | -0.12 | 0.08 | 0.16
